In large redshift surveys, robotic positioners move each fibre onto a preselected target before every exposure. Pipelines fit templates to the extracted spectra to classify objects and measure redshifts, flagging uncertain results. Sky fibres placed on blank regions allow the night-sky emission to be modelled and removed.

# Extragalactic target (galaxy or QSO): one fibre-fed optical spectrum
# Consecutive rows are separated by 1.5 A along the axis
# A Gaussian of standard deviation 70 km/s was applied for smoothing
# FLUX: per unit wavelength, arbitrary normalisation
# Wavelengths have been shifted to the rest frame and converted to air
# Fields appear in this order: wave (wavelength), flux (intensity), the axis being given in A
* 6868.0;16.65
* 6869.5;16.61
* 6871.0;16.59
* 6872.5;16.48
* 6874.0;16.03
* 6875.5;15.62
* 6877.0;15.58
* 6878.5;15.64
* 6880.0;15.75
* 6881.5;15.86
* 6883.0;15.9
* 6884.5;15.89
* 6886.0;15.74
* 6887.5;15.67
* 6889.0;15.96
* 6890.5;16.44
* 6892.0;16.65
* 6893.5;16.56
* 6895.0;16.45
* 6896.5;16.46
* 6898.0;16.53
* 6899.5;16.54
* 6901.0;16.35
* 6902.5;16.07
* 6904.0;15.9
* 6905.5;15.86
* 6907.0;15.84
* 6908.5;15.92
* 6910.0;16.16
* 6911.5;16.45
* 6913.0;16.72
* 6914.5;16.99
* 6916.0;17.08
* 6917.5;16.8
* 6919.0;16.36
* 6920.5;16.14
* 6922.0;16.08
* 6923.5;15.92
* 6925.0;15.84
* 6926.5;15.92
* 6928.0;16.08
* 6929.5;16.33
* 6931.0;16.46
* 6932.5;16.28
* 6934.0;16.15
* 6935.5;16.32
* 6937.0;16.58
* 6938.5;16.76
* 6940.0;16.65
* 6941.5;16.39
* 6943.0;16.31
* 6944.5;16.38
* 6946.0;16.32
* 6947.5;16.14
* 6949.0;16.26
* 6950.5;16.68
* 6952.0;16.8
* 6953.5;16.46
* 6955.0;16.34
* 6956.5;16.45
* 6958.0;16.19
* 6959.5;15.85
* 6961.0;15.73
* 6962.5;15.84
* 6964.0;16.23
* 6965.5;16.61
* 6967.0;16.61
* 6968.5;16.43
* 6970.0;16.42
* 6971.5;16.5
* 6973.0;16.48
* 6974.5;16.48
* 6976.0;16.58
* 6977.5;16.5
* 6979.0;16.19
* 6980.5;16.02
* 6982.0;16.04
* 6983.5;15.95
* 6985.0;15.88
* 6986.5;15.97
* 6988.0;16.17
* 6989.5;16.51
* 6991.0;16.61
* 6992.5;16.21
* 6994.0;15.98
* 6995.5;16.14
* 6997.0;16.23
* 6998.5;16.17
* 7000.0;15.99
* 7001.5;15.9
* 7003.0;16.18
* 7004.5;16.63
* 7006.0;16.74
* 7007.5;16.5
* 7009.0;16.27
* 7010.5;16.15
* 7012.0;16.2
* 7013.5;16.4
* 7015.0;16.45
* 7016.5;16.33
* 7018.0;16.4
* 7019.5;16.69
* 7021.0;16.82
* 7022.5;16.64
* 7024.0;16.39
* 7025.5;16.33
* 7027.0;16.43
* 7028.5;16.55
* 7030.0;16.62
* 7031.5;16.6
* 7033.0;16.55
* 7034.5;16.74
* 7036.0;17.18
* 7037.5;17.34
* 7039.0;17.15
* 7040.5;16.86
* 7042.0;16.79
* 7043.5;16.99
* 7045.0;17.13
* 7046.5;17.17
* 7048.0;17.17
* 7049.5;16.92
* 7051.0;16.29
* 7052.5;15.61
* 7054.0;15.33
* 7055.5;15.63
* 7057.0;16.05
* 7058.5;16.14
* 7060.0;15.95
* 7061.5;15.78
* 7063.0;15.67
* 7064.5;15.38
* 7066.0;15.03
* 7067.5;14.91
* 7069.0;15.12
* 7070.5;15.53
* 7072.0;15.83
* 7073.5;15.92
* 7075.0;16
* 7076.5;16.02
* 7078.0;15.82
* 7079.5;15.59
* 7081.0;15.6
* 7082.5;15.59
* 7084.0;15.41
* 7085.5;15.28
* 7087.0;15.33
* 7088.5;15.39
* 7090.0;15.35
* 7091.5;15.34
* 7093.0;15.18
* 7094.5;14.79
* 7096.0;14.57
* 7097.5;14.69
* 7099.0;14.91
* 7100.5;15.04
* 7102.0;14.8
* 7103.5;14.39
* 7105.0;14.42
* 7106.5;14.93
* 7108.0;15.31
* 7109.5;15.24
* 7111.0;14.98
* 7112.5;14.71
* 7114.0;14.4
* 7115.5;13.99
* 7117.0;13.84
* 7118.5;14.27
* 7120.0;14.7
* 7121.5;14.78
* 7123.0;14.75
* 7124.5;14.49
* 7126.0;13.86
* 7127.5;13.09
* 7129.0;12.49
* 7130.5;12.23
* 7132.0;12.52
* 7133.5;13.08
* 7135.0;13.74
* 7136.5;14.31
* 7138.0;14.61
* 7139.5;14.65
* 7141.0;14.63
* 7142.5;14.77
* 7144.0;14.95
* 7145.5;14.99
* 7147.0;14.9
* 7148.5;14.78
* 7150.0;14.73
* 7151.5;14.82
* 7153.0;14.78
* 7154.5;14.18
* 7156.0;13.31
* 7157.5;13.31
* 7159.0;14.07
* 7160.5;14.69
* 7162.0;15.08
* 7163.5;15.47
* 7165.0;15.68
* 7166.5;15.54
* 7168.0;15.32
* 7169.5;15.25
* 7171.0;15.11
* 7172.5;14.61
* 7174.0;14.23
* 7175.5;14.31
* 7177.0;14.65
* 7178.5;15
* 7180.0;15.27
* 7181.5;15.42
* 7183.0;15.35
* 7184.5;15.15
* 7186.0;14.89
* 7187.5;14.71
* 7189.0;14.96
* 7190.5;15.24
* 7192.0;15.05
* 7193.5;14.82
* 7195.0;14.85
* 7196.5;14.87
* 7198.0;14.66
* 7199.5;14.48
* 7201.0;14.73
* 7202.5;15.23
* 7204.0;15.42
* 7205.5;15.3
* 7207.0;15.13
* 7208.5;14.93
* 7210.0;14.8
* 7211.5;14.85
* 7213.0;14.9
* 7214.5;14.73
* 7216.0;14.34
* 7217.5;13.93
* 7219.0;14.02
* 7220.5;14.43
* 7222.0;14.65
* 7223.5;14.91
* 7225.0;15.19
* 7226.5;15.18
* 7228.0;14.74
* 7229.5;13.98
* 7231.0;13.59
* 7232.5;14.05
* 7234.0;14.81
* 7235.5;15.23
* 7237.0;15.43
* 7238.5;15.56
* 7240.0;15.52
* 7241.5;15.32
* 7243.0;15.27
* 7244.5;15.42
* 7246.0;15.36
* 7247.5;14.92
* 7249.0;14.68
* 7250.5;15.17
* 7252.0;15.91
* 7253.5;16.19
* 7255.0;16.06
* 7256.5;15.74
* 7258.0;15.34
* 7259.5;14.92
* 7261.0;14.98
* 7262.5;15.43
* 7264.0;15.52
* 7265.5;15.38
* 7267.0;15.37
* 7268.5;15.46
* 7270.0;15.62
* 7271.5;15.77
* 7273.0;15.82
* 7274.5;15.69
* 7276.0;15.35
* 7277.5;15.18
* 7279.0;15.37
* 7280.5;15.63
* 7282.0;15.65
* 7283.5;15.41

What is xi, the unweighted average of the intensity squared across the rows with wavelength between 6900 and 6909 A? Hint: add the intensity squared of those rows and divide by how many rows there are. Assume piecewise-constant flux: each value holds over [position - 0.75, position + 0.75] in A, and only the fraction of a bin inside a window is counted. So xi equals 256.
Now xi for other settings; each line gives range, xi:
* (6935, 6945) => 272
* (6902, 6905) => 256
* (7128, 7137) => 171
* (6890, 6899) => 273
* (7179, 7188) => 229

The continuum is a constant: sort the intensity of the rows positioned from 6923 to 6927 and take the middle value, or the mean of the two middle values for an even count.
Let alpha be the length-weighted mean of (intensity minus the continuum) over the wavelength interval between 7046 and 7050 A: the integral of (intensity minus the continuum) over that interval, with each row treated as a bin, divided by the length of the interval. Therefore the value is 1.2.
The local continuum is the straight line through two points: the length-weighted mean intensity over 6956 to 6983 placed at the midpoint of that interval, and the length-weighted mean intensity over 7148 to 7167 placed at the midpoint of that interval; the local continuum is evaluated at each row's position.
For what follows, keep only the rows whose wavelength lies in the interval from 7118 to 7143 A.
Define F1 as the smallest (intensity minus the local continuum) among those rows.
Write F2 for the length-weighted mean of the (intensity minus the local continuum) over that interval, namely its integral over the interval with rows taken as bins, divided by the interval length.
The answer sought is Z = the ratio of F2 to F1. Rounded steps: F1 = -2.64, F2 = -0.9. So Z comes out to 0.4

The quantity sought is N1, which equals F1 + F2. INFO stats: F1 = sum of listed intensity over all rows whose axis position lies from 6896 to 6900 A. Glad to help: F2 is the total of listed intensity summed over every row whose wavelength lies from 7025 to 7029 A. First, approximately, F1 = 49.5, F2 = 49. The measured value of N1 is 98.8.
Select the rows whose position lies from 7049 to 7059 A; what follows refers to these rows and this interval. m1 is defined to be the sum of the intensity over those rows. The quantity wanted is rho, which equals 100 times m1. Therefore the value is 11197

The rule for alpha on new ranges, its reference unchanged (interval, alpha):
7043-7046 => 1.2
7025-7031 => 0.6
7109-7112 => -0.9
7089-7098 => -0.9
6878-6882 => -0.2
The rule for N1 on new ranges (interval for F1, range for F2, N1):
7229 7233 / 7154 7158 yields 82.4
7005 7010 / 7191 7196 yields 94.2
